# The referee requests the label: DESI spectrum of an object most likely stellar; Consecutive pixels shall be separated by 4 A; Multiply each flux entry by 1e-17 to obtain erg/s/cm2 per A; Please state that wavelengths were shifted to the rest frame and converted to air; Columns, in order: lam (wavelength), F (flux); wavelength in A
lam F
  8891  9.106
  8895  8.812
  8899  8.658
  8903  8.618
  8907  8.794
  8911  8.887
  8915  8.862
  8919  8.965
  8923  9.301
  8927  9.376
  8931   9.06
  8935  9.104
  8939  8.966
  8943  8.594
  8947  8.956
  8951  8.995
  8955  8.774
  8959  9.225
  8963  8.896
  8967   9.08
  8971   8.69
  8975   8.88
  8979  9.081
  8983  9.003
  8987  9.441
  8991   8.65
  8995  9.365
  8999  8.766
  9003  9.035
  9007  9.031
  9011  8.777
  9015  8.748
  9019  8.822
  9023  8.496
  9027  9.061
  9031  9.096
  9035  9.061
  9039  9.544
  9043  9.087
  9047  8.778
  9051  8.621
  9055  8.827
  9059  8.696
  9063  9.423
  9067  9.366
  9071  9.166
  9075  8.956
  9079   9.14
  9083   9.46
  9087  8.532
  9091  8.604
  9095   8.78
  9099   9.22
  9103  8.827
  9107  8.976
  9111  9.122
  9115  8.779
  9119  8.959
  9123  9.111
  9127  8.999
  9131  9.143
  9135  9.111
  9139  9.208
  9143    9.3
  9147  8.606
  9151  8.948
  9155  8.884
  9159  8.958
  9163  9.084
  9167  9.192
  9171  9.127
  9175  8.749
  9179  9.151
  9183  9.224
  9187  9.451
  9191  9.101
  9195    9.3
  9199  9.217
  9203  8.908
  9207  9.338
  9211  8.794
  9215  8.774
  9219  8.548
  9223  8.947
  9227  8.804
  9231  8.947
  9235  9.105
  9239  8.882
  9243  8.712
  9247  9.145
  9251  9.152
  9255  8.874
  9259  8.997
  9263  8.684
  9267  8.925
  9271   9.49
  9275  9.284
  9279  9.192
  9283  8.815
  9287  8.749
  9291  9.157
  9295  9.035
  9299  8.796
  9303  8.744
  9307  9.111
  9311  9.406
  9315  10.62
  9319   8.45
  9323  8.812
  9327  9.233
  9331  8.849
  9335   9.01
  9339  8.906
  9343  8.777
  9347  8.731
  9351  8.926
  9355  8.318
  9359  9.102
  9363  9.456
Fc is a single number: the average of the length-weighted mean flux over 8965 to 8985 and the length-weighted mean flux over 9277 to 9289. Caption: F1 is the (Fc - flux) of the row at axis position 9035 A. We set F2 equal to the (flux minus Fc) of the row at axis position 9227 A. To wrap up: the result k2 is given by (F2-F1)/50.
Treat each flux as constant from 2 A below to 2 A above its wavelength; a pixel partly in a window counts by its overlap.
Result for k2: 0.000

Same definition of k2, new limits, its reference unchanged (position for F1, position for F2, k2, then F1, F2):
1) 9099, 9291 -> 0.010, -0.3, 0.2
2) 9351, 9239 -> -0.001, 0.0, -0.1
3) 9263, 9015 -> -0.009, 0.2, -0.2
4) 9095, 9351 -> -0.003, 0.2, 0.0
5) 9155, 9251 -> 0.003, 0.0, 0.2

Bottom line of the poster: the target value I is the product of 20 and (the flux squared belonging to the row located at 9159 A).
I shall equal 1605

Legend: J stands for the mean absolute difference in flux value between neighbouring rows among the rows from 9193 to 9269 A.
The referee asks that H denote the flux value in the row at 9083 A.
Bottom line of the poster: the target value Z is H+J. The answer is 9.7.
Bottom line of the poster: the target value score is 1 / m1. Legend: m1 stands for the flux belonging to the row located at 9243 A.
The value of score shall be 0.115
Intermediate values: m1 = 8.712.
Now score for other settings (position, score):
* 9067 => 0.107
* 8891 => 0.110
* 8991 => 0.116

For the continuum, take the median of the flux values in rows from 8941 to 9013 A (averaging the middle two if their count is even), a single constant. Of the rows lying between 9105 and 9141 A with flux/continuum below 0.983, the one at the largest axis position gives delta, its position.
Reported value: 9115 A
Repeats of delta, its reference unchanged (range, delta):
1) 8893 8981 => 8971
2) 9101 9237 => 9227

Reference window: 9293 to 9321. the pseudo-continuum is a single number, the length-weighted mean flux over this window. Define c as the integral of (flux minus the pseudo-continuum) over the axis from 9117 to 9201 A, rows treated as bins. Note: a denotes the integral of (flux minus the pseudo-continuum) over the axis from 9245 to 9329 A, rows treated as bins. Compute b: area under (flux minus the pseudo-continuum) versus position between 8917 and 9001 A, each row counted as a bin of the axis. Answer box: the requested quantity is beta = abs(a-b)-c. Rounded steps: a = -7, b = -13.3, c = -6.7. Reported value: 13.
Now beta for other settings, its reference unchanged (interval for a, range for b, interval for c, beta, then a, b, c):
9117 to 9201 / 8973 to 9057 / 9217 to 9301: 28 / -7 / -17.3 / -17.0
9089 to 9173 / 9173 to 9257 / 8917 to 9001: 14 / -14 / -13.5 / -13.3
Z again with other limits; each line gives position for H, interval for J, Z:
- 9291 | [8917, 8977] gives 9.4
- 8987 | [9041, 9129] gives 9.7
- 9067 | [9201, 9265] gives 9.6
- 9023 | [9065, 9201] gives 8.7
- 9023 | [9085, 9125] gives 8.7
